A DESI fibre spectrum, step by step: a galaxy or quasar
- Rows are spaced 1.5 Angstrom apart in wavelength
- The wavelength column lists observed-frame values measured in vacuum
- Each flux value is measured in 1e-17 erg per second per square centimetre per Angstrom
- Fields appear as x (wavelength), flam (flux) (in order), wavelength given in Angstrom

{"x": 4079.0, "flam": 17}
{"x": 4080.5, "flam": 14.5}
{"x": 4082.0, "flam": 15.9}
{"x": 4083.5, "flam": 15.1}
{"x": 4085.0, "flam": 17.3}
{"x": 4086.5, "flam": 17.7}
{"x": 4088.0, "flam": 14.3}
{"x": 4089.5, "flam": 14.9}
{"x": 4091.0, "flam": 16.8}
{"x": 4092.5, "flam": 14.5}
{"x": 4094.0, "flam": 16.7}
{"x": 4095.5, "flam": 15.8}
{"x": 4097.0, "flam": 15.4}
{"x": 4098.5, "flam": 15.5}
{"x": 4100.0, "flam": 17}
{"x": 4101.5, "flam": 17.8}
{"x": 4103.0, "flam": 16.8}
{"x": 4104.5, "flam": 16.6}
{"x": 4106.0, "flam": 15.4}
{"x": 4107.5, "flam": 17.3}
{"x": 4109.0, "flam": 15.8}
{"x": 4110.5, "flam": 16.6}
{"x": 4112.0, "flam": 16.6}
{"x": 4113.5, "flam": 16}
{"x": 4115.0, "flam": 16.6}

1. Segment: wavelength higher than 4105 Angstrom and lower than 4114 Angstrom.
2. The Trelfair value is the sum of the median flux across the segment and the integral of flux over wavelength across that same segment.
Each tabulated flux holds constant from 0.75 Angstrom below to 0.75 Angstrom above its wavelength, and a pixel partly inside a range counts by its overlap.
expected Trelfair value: 163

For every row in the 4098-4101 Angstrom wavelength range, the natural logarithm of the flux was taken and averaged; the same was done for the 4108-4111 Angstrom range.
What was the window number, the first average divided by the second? 1.00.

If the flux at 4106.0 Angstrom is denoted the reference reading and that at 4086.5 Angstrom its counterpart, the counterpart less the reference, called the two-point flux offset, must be 2.3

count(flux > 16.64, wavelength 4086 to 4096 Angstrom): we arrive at 3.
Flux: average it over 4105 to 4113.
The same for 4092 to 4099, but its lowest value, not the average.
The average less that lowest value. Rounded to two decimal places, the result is 1.84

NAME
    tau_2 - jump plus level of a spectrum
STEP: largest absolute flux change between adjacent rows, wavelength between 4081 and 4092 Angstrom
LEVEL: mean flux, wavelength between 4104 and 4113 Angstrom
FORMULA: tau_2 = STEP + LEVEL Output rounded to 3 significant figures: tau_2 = 19.8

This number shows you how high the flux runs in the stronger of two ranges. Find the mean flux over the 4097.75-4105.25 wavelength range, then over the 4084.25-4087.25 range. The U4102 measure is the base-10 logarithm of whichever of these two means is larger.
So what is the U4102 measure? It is 1.243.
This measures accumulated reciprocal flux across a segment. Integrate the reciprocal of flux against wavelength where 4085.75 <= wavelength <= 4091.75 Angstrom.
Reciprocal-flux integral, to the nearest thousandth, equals 0.380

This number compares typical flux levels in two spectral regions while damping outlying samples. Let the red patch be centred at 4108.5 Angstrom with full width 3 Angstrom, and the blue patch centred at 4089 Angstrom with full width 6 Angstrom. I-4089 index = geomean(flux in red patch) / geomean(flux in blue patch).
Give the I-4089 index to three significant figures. 1.04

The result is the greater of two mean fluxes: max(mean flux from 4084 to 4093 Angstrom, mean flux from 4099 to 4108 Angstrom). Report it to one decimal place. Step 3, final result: 16.8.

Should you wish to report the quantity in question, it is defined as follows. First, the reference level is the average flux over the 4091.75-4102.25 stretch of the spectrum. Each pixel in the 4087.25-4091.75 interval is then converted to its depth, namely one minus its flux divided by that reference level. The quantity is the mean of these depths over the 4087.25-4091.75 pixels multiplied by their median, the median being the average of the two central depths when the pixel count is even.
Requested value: 0.0035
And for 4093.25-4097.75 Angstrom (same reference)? 0.0002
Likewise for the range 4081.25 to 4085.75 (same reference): 0.0000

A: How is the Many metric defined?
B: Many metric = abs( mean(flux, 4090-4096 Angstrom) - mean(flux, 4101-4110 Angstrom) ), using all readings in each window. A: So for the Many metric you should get 0.67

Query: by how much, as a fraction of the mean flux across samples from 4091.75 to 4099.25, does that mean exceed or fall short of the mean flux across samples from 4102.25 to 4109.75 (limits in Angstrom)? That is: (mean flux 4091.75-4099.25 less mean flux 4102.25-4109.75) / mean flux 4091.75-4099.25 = -0.051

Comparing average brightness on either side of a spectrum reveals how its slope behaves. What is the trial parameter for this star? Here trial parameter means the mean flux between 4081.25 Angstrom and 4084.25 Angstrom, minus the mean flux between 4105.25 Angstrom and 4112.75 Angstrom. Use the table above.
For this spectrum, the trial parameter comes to -0.84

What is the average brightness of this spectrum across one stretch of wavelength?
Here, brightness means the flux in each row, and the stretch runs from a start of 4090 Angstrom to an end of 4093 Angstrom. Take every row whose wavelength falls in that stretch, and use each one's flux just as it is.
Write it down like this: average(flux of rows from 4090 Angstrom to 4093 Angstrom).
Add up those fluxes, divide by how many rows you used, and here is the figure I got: 15.7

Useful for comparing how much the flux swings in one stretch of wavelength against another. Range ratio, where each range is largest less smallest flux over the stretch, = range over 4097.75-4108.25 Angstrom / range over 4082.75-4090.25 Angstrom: 0.7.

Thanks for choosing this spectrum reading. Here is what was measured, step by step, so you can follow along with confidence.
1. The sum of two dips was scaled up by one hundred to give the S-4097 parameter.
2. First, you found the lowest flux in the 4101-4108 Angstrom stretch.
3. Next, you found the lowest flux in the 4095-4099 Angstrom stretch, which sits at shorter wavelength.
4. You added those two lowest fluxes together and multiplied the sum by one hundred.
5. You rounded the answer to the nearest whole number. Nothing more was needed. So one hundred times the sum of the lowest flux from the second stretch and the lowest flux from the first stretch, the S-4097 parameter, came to 3080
